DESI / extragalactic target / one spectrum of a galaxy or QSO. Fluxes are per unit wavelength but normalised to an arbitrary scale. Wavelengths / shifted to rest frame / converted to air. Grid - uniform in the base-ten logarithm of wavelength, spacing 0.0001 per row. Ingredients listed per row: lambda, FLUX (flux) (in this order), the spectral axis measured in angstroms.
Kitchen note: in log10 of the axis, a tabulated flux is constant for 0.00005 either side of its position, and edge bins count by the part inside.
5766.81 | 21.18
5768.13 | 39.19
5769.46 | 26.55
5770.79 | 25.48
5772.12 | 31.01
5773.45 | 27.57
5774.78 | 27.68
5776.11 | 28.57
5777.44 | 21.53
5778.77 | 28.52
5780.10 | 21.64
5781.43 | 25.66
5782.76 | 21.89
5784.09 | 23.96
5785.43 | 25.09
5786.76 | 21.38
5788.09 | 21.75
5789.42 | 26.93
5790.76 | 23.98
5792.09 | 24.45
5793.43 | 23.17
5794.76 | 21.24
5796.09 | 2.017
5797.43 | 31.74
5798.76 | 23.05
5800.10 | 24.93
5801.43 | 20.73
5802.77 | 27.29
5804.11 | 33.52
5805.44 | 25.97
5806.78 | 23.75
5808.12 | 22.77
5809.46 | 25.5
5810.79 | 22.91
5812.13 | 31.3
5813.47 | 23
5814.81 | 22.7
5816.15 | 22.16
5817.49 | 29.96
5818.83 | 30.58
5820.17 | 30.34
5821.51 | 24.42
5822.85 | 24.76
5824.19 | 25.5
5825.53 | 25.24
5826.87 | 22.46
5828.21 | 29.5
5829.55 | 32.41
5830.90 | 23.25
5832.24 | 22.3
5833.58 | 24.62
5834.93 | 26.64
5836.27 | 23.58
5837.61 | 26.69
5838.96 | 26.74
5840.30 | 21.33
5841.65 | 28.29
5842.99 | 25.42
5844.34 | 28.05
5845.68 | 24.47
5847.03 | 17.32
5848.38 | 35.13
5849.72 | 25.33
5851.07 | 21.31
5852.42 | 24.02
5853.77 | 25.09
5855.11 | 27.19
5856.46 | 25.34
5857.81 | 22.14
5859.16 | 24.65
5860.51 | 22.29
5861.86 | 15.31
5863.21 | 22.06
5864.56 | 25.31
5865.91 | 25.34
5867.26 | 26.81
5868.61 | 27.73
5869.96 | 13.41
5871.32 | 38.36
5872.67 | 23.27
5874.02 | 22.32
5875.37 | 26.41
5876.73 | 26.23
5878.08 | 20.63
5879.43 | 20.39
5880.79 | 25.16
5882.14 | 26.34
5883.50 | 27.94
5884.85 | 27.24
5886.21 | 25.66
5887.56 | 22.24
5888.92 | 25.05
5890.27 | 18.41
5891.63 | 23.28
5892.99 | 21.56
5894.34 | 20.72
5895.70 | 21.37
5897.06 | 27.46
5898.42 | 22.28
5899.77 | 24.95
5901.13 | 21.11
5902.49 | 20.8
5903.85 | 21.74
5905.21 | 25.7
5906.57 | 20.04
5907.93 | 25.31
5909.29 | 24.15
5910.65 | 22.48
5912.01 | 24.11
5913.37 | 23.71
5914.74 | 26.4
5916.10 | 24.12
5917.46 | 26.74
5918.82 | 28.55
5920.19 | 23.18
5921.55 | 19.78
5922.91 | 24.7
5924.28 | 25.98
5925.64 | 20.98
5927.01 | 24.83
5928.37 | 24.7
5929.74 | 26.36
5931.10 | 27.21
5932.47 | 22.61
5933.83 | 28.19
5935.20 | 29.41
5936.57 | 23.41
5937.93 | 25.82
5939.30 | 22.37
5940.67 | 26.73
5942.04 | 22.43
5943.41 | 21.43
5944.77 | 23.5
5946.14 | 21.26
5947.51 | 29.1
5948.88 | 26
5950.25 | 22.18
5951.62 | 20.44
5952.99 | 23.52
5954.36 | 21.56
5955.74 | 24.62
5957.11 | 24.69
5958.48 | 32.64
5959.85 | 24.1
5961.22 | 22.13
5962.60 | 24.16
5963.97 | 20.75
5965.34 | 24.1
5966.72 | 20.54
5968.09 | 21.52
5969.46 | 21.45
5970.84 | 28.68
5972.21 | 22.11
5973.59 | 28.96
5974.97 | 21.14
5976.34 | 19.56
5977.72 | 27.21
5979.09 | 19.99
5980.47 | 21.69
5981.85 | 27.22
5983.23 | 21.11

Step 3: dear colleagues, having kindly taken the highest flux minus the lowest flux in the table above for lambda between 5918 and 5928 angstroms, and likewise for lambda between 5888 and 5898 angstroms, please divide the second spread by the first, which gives 1.0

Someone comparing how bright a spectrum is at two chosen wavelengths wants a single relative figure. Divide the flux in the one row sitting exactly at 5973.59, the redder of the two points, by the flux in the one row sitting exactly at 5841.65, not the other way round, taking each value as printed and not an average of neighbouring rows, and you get 1.02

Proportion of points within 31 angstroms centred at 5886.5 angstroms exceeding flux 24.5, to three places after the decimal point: 0.478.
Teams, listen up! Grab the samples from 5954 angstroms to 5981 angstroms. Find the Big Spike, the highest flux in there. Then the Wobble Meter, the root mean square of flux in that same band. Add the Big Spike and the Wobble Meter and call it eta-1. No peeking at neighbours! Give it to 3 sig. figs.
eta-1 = 56.5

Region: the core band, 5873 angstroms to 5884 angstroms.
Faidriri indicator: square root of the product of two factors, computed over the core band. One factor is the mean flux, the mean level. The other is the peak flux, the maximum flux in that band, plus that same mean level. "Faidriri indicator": 36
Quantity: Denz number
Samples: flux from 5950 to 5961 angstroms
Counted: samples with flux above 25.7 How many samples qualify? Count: 1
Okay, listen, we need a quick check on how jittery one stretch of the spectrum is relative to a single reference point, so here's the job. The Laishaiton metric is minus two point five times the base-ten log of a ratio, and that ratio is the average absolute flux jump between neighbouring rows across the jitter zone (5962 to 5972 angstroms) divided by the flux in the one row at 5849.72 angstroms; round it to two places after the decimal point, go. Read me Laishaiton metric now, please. 2.28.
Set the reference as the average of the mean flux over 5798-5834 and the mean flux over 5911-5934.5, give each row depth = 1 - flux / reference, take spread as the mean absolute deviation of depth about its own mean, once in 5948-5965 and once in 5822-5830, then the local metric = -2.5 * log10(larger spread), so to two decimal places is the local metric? 2.36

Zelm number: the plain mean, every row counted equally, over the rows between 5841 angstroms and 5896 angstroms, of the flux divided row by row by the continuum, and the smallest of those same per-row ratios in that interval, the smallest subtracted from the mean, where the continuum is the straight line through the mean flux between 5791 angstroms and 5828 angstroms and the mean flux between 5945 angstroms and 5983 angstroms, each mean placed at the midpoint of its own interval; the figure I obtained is 0.45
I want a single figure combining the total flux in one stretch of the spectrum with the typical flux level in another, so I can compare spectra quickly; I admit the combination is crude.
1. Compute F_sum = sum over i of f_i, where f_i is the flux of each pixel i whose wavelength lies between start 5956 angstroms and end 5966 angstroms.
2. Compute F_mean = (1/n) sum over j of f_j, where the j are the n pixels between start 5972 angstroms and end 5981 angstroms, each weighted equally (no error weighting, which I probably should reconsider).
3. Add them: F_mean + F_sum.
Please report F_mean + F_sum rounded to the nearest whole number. 196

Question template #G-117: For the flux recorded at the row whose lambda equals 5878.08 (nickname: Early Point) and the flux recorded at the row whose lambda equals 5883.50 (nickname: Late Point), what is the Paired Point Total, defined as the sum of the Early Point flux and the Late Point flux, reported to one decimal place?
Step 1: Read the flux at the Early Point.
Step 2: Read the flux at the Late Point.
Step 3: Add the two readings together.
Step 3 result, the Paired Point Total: 48.6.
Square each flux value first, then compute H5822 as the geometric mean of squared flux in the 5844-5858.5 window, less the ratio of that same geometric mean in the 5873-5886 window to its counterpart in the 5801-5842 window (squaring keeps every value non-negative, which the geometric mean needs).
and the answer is 608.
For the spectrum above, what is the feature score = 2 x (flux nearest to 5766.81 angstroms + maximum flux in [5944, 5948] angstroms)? 101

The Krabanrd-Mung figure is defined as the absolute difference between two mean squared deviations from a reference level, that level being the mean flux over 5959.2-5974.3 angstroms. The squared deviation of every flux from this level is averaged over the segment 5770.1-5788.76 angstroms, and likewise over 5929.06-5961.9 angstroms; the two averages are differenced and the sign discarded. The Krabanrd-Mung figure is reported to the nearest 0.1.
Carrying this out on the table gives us 1.8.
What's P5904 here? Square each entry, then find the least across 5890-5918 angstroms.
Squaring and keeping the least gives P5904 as 339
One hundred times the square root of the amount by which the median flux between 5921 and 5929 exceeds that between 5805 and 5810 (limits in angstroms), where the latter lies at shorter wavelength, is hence 27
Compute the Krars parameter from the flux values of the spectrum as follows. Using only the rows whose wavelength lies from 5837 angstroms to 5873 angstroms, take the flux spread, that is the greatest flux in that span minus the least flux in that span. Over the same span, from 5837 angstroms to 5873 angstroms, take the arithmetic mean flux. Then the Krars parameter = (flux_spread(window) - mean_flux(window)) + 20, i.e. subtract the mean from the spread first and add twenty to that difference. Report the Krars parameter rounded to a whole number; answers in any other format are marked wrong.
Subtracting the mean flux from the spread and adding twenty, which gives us 20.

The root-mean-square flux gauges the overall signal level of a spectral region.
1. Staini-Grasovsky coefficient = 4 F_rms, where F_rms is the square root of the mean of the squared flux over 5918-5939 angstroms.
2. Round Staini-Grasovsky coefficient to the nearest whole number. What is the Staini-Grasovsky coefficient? 101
